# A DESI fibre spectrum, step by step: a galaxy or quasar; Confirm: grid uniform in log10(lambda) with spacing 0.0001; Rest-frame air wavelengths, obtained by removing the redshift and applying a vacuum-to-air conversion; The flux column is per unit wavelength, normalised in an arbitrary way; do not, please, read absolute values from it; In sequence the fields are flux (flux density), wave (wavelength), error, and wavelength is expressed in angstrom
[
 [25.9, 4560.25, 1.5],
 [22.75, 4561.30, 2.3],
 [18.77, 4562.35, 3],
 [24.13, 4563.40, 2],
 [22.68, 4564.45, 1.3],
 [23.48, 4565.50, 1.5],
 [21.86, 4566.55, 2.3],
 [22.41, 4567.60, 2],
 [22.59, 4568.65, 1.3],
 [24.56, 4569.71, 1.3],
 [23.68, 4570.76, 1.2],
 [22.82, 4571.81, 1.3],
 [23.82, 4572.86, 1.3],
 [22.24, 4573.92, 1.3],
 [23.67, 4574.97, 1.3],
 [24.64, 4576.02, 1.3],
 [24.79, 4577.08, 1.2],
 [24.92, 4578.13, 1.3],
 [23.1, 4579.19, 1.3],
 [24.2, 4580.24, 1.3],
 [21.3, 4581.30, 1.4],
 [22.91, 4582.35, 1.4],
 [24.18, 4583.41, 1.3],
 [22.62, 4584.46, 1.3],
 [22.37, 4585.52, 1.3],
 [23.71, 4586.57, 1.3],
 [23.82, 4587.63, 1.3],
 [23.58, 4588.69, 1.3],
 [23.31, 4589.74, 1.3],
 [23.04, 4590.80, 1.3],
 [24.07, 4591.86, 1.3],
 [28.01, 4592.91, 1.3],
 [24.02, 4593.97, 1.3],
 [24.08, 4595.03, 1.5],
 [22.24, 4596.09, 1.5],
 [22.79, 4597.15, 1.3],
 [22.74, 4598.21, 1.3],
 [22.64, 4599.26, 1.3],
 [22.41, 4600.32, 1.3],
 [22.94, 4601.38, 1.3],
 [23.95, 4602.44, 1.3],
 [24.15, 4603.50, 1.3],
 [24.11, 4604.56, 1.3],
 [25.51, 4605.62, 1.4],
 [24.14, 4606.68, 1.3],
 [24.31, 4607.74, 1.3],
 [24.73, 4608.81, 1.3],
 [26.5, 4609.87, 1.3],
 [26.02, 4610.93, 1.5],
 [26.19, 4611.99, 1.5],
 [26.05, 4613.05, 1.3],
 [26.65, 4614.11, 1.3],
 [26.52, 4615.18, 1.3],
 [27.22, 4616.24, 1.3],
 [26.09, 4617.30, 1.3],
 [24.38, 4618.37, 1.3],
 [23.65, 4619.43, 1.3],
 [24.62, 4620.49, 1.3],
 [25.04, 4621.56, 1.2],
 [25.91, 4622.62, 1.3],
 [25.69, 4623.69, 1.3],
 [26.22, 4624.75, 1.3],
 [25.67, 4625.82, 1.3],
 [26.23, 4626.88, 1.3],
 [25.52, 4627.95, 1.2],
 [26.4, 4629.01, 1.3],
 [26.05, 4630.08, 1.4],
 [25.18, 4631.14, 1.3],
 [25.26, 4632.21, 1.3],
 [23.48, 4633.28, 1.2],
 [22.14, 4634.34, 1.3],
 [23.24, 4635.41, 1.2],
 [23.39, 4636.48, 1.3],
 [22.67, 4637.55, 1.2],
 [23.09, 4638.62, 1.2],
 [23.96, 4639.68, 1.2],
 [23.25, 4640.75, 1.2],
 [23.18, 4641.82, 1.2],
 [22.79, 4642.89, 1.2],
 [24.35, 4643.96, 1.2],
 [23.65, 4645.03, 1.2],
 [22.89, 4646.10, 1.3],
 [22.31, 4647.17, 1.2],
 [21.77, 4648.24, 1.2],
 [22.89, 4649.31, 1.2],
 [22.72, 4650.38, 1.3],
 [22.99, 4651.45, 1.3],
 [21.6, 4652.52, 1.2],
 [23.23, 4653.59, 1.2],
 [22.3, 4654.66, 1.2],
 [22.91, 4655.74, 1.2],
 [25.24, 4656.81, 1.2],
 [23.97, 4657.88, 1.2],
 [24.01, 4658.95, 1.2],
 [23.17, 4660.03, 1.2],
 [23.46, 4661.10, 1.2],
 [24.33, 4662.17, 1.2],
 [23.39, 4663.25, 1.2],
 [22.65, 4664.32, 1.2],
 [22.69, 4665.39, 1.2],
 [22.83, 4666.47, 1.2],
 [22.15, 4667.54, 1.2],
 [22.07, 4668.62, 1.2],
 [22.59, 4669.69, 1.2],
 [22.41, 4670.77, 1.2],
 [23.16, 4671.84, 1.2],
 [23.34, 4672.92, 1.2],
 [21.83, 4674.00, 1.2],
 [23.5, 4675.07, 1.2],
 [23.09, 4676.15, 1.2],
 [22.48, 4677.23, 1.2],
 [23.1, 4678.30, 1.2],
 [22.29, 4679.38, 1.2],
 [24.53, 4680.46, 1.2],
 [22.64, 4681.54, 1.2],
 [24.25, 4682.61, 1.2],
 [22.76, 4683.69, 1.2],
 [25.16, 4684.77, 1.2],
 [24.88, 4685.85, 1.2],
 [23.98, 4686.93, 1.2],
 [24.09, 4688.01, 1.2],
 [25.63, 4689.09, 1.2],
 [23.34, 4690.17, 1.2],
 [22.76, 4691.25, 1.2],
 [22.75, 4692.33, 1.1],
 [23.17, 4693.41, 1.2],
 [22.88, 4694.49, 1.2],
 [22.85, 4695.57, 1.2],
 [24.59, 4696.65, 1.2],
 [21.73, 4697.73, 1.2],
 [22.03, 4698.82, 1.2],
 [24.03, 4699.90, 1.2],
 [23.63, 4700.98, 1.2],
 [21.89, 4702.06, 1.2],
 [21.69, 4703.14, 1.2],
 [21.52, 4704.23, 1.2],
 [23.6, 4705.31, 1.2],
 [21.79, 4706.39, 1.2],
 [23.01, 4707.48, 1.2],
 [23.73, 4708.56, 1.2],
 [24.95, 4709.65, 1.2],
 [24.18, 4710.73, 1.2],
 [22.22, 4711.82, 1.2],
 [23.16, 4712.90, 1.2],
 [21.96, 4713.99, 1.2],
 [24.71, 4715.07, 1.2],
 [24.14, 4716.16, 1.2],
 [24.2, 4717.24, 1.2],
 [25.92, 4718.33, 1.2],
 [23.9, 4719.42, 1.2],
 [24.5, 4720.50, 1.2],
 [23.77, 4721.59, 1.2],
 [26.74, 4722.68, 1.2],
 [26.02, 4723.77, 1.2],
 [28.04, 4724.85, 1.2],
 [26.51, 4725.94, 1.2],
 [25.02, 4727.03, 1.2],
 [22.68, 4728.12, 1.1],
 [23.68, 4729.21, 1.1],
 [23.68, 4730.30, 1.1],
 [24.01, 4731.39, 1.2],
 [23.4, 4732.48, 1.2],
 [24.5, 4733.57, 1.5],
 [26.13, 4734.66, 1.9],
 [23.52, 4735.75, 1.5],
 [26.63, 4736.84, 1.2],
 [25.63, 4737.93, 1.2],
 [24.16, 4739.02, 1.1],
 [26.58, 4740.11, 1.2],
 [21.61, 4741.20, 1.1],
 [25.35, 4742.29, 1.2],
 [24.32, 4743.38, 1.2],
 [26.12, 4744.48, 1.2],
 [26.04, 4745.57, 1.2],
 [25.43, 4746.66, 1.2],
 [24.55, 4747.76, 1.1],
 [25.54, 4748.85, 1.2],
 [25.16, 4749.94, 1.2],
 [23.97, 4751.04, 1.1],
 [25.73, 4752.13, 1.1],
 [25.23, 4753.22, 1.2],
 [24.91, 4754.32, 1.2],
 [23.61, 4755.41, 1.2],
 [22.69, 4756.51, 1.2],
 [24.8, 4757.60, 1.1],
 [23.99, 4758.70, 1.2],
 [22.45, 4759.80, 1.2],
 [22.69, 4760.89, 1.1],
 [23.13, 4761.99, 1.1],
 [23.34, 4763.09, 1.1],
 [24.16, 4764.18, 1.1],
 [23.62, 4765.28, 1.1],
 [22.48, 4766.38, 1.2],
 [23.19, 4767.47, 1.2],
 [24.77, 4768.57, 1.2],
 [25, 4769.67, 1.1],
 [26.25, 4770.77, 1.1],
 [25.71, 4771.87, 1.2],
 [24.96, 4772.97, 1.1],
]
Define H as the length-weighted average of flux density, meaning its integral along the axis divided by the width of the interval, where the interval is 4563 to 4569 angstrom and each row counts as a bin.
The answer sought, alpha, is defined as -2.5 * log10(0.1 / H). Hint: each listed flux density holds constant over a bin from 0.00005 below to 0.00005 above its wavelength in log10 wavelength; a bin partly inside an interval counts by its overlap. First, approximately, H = 22.9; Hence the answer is 5.90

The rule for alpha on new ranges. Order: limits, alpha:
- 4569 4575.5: 5.92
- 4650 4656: 5.89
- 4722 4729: 6.02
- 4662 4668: 5.90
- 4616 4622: 6.00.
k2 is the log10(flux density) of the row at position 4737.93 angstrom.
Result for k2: 1.409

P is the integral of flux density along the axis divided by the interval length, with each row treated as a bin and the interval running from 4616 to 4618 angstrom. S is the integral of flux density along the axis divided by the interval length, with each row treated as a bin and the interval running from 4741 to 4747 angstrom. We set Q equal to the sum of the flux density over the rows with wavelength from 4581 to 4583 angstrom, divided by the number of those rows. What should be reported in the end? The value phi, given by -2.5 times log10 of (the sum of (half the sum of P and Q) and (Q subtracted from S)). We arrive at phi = -3.58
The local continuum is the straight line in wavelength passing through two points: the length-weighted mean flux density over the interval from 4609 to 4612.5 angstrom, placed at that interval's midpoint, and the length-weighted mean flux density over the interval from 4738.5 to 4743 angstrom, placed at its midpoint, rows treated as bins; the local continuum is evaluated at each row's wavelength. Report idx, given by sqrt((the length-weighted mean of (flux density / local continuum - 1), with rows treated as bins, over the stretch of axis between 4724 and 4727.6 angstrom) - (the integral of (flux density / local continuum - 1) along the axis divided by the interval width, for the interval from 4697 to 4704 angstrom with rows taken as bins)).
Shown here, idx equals 0.41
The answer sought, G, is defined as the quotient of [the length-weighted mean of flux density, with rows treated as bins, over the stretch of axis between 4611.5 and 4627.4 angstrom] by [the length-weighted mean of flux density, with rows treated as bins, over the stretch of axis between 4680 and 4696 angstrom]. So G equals 1.09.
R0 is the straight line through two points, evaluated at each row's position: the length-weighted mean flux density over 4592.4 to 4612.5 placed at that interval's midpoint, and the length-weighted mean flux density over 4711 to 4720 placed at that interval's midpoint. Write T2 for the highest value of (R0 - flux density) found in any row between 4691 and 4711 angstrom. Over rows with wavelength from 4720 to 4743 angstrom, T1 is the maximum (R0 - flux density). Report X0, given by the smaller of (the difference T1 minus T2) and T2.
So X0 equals -0.25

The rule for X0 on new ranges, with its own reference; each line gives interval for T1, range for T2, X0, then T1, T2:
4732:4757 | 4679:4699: -0.06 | 2.08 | 2.14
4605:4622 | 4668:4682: -1.59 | 0.56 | 2.14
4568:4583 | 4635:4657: 0.60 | 3.07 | 2.47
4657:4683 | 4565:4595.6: -0.92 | 2.14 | 3.07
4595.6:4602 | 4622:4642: 0.06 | 2.07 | 2.00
